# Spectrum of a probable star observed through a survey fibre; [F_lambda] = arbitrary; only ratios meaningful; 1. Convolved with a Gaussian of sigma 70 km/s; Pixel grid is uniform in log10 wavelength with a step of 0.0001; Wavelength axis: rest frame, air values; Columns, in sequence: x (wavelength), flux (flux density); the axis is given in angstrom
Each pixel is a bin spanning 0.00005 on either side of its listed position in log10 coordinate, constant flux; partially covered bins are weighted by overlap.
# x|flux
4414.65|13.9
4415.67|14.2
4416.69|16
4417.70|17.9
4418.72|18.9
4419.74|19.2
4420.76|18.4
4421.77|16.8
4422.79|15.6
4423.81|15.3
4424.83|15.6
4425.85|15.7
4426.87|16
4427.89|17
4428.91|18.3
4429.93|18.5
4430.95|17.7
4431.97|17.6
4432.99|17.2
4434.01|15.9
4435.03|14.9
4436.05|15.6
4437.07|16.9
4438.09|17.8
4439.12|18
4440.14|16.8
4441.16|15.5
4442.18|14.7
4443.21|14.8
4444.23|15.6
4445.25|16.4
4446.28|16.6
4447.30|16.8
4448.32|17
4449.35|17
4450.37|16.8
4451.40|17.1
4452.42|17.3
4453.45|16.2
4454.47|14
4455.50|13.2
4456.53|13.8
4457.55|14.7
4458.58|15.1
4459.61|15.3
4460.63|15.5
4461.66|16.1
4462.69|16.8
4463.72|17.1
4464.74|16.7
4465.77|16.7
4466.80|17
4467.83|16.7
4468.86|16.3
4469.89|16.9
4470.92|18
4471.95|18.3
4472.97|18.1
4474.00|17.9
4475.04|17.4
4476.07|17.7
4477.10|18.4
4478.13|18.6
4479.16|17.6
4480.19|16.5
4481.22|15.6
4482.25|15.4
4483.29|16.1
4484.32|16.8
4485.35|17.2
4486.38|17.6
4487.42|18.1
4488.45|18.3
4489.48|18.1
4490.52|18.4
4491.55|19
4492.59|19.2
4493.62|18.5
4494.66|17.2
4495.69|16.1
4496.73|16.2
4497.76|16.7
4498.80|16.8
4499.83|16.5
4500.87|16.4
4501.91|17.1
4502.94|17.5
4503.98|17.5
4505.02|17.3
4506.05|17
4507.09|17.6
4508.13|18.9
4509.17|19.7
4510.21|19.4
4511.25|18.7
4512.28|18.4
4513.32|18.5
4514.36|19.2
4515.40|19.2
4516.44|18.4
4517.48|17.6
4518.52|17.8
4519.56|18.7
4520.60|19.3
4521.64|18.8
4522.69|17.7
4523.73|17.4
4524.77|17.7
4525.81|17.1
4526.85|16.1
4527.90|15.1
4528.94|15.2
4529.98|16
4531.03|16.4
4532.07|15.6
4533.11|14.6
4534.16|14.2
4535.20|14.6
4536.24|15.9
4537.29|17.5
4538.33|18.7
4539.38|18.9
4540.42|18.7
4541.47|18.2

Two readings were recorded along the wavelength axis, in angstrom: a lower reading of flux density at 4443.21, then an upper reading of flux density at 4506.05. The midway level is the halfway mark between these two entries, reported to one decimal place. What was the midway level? 15.9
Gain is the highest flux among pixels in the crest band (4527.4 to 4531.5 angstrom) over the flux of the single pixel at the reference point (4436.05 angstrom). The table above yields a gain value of 1.05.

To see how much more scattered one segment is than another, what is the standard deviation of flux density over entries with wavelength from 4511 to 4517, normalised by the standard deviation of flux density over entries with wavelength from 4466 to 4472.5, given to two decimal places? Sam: 0.48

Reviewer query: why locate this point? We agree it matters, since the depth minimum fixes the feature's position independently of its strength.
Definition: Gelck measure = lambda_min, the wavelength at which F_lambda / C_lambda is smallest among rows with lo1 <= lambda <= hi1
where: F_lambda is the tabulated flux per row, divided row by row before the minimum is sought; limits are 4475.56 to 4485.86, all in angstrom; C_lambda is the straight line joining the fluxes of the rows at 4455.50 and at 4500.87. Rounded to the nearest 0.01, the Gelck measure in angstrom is 4482.25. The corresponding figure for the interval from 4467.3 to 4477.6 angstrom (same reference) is 4468.86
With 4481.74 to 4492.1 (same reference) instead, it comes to 4482.25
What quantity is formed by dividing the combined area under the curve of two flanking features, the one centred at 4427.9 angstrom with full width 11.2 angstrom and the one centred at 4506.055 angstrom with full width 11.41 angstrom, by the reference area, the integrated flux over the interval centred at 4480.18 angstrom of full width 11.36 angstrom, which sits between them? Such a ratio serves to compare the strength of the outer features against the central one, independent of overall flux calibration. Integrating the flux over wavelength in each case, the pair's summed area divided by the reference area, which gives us 2.03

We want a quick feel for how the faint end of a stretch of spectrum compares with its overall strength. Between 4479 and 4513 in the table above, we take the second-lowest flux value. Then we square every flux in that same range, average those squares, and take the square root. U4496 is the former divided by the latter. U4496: 0.89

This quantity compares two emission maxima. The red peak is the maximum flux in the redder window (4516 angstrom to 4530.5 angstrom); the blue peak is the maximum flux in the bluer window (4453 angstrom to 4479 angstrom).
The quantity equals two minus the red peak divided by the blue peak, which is 0.96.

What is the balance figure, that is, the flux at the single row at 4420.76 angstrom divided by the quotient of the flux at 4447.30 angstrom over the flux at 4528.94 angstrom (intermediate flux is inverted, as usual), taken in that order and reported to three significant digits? 16.6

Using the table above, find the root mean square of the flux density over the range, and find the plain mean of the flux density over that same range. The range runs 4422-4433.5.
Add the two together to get 33.6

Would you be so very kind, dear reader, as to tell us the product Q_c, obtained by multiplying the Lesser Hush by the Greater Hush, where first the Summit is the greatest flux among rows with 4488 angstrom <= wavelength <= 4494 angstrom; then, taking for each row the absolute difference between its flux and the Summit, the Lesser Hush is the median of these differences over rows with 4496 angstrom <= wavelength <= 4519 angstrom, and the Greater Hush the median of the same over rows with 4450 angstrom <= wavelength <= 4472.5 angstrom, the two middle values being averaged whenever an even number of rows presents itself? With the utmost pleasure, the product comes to 4.0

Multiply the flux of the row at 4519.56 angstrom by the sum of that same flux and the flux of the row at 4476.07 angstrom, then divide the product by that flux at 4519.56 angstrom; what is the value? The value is 36.4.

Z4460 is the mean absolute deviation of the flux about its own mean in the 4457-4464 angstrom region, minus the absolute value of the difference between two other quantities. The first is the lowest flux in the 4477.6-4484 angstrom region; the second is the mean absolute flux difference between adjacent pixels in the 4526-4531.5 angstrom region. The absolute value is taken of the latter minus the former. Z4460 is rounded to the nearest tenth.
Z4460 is -14.1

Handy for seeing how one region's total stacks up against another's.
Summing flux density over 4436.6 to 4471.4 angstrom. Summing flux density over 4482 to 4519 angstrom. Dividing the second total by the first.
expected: 1.2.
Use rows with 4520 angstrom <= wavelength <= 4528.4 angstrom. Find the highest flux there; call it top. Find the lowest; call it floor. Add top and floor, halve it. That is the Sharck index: 17.2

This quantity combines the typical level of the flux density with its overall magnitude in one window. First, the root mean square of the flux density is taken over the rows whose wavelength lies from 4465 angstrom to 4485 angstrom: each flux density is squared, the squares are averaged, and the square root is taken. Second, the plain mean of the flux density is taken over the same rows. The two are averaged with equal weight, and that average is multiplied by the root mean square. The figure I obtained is 295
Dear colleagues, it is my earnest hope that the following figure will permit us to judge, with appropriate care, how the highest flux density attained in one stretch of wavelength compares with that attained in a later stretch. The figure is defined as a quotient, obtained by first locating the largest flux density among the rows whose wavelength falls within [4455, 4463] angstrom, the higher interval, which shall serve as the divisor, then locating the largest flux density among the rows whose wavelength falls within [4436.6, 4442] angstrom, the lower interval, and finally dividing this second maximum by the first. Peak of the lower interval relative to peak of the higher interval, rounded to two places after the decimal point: 1.07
